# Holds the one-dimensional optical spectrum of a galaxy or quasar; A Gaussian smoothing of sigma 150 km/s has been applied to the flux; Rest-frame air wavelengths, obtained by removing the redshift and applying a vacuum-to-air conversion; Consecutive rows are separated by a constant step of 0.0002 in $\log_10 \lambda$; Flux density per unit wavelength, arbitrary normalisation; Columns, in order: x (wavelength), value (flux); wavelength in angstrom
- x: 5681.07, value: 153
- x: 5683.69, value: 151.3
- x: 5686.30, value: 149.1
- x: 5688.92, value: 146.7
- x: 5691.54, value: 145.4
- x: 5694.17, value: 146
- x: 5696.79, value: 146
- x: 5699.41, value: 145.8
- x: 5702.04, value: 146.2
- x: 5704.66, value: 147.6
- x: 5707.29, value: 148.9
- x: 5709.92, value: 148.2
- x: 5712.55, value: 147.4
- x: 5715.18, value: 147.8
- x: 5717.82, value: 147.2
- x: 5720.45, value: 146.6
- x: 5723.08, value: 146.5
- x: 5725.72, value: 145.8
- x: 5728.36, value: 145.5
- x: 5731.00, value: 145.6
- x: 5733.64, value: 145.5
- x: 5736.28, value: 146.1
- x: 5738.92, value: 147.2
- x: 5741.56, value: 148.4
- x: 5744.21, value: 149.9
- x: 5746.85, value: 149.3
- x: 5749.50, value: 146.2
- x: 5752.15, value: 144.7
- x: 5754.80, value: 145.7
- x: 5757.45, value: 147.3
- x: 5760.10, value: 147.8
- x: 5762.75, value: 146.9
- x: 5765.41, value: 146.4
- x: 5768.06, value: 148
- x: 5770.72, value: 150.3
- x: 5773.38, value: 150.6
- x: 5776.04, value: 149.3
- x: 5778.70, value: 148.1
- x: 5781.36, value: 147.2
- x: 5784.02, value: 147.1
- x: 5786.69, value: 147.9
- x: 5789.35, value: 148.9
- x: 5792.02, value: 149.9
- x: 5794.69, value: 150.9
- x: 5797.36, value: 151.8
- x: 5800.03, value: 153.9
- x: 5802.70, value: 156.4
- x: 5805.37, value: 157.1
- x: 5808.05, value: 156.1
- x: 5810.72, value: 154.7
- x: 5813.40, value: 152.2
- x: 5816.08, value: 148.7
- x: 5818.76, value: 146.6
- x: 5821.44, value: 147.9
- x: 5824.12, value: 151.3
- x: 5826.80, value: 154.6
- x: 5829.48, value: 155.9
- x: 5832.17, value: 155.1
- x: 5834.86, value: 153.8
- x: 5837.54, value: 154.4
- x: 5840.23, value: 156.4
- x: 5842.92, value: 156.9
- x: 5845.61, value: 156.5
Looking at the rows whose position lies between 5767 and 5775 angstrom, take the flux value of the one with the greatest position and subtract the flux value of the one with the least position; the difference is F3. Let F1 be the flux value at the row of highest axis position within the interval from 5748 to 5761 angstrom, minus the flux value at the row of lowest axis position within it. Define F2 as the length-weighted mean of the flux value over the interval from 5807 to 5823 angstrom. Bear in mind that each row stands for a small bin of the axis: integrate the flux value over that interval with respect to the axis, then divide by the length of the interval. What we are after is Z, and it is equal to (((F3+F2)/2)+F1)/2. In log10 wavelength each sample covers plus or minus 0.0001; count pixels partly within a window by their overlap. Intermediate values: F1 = 1.6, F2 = 151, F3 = 3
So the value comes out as 39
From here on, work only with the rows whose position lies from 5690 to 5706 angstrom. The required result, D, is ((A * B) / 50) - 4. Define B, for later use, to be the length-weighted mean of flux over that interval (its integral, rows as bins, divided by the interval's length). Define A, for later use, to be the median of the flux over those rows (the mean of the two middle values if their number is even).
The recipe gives 423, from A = 146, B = 146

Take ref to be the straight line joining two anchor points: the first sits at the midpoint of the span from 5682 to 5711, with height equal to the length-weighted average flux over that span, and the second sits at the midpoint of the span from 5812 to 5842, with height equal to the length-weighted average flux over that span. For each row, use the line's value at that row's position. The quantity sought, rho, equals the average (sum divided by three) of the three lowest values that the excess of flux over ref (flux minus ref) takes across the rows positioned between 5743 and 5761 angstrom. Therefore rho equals -4.1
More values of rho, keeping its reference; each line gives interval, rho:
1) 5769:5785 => -3.3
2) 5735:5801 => -4.2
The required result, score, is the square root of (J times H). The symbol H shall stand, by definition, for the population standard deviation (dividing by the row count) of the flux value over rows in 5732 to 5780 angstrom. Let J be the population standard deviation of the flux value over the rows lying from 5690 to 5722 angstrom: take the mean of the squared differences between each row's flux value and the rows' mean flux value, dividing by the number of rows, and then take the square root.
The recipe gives 1.3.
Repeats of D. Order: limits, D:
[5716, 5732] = 423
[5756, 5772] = 432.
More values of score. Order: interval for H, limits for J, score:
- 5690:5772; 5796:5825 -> 2.2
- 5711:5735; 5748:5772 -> 1.1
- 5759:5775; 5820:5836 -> 2.1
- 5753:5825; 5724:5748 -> 2.3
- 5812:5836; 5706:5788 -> 2.2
